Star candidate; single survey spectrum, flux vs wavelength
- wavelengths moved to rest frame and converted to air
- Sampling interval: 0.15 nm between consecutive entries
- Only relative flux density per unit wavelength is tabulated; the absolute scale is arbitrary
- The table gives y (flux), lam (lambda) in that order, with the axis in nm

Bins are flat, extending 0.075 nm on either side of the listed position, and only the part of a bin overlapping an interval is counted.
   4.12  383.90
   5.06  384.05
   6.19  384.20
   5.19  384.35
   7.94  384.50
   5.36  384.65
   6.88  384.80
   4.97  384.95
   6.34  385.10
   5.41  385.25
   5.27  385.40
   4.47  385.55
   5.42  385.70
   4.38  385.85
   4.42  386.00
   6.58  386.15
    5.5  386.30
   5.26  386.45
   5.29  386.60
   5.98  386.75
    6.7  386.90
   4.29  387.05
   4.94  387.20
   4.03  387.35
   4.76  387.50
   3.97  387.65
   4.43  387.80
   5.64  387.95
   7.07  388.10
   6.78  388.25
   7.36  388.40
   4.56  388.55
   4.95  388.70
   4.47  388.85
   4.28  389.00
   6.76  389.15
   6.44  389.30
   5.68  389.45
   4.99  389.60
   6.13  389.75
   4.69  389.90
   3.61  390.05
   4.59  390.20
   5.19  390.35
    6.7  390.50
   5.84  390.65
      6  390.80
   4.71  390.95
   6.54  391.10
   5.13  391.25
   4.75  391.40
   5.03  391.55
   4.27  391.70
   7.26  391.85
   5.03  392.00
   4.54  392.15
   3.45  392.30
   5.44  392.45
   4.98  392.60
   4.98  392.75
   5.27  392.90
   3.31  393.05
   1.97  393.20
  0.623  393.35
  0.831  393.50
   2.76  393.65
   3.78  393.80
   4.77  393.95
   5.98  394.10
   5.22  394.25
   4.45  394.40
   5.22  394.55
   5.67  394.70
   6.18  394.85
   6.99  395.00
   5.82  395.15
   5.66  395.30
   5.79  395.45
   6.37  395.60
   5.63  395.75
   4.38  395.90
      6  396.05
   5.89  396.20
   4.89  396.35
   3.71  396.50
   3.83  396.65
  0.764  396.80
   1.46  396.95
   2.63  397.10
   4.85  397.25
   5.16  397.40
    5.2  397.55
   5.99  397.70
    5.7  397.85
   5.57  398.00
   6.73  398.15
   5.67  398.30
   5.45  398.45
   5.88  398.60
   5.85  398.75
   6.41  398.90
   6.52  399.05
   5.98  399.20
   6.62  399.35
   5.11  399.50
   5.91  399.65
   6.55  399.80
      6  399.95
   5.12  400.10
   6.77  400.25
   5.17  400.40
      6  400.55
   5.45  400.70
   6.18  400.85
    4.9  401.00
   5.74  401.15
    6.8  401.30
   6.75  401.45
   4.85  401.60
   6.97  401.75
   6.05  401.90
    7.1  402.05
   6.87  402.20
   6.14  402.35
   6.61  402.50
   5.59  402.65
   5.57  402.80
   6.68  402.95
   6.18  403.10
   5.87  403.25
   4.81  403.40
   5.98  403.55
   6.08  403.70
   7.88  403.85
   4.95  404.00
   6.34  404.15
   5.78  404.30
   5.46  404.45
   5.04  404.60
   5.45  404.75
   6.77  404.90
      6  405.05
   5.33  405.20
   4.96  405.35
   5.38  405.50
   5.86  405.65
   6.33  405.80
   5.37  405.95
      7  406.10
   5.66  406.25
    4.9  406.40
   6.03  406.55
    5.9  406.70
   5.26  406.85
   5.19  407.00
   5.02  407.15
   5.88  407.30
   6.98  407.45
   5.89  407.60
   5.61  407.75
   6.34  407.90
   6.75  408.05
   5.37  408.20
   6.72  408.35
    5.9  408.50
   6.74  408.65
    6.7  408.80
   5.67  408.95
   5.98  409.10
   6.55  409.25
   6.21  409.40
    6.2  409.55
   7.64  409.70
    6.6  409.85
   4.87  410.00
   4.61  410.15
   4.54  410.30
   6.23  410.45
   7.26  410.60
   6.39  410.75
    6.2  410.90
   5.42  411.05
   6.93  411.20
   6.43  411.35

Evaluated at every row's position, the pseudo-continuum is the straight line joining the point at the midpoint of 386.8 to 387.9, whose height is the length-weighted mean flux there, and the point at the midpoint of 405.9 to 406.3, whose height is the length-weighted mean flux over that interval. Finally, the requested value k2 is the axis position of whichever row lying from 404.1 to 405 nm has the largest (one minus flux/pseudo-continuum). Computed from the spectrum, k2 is 404.60 nm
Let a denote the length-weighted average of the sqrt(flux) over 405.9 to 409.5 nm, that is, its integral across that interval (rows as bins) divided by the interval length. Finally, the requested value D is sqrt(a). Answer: 1.56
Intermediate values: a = 2.444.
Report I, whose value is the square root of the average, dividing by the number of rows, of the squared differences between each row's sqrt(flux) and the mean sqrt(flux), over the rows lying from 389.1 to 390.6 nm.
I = 0.22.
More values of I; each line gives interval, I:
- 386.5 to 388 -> 0.19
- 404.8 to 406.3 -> 0.13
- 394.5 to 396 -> 0.14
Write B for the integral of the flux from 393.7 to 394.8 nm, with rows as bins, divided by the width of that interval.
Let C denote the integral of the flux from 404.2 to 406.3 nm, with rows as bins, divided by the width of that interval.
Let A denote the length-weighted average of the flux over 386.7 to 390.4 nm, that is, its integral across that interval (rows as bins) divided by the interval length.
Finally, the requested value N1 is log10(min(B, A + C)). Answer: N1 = 0.698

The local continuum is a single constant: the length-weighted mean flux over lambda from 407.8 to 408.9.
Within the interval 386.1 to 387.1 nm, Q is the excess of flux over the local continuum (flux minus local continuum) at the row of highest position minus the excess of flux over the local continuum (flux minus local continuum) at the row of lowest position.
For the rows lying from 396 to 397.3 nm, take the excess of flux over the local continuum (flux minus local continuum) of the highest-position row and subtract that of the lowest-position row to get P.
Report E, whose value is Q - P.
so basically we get -1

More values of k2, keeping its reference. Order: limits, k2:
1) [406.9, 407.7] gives 407.15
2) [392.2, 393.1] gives 393.05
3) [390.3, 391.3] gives 390.95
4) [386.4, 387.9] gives 387.65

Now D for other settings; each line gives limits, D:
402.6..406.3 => 1.55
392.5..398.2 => 1.45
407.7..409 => 1.58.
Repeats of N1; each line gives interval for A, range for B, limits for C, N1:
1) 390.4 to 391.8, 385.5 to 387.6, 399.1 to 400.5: 0.711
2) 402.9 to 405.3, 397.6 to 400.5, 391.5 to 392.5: 0.774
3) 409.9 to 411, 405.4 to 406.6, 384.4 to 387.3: 0.763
